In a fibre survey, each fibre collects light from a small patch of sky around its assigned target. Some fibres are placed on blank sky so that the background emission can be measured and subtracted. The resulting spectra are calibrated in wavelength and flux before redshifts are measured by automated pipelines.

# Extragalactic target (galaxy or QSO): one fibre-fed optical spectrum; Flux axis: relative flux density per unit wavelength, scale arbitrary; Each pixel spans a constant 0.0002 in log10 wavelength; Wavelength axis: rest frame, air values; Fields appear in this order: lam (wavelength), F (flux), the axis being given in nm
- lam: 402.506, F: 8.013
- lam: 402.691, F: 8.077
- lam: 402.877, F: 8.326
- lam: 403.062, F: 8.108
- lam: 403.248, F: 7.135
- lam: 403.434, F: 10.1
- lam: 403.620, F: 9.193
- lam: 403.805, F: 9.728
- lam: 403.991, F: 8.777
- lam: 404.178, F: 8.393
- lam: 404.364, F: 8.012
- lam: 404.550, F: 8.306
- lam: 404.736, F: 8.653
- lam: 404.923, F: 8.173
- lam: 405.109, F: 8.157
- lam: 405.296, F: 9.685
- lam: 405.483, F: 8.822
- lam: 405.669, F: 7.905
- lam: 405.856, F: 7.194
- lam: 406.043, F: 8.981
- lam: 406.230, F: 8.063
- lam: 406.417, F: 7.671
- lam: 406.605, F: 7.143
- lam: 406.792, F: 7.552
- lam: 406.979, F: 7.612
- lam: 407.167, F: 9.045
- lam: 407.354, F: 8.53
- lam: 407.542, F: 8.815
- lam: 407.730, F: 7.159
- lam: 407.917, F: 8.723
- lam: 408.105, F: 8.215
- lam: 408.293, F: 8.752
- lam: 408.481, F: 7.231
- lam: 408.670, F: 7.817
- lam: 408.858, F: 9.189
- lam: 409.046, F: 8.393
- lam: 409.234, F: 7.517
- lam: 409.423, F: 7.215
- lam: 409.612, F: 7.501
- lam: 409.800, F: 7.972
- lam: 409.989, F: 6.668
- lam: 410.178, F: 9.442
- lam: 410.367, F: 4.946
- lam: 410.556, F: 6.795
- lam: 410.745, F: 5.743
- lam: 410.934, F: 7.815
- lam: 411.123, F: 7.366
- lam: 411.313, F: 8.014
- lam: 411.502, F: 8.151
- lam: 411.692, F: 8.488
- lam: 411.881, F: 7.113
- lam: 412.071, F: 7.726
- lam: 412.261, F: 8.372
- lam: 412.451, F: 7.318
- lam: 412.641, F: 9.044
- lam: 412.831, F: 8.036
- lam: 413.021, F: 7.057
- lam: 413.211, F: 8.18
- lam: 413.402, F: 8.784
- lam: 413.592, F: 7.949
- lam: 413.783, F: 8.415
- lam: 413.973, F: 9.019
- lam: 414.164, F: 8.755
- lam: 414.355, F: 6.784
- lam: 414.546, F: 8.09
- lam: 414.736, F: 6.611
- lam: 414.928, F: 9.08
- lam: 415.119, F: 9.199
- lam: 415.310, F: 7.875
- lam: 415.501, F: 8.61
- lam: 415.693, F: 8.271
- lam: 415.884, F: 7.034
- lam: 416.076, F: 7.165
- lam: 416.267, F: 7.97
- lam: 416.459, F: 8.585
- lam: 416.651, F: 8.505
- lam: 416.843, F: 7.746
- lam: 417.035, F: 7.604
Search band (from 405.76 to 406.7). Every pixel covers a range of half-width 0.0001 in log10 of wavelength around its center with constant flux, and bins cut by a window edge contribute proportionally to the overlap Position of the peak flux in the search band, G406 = 406.043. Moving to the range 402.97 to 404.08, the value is 403.434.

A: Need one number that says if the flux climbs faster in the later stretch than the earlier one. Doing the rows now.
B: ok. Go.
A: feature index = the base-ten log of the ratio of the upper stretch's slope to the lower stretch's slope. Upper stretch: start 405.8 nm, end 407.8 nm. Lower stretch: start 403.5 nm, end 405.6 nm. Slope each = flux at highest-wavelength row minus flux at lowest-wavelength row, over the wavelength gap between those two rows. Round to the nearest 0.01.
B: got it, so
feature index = -1.03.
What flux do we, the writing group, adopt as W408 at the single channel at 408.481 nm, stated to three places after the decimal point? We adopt 7.231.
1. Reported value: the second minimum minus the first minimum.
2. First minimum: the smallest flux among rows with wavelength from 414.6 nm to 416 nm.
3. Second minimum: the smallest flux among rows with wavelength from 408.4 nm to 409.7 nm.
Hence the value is 0.60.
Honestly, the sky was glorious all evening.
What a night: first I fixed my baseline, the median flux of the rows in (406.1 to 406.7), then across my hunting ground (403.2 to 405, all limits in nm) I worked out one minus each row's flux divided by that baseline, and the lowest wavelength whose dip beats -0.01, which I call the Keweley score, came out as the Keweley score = 403.248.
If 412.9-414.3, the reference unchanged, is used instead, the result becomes 413.021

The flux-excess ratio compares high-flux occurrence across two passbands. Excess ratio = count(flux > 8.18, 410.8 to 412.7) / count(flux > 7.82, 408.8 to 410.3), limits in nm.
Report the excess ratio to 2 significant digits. 0.75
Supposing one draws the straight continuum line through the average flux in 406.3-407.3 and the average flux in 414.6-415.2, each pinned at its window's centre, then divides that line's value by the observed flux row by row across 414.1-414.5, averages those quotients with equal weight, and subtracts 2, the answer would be -0.92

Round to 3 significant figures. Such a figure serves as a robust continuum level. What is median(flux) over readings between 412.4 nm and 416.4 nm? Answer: 8.09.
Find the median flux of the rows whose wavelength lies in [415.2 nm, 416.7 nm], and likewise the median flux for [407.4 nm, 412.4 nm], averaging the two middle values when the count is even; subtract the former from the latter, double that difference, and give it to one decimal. -0.6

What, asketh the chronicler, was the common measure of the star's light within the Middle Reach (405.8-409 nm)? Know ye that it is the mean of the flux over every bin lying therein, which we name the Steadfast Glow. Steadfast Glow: 8.1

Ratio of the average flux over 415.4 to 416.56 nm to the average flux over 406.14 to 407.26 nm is 1.01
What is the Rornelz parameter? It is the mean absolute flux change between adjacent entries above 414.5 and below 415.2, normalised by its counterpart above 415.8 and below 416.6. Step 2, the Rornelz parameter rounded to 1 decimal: 2.6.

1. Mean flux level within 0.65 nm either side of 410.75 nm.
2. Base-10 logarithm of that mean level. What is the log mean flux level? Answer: 0.85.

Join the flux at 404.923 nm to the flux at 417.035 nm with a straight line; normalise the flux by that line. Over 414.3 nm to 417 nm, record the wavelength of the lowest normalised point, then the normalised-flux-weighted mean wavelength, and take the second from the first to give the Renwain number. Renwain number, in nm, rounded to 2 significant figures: -0.88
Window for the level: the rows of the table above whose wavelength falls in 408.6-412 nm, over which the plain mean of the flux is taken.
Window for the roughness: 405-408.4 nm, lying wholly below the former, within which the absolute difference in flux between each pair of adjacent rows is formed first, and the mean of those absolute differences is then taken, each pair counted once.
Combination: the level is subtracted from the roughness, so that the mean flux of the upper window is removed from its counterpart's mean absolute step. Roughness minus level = -6.70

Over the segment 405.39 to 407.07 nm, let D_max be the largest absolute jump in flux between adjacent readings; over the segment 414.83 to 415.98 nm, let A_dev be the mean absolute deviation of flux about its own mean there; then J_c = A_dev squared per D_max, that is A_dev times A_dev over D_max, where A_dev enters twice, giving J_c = 0.21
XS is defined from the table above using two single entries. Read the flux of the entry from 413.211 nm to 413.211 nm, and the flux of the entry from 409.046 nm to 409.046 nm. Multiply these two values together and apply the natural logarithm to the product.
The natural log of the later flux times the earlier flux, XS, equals 4.23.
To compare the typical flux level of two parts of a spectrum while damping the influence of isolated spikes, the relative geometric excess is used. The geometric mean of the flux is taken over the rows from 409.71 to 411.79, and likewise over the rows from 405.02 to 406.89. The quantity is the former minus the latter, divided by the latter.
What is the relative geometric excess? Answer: -0.098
